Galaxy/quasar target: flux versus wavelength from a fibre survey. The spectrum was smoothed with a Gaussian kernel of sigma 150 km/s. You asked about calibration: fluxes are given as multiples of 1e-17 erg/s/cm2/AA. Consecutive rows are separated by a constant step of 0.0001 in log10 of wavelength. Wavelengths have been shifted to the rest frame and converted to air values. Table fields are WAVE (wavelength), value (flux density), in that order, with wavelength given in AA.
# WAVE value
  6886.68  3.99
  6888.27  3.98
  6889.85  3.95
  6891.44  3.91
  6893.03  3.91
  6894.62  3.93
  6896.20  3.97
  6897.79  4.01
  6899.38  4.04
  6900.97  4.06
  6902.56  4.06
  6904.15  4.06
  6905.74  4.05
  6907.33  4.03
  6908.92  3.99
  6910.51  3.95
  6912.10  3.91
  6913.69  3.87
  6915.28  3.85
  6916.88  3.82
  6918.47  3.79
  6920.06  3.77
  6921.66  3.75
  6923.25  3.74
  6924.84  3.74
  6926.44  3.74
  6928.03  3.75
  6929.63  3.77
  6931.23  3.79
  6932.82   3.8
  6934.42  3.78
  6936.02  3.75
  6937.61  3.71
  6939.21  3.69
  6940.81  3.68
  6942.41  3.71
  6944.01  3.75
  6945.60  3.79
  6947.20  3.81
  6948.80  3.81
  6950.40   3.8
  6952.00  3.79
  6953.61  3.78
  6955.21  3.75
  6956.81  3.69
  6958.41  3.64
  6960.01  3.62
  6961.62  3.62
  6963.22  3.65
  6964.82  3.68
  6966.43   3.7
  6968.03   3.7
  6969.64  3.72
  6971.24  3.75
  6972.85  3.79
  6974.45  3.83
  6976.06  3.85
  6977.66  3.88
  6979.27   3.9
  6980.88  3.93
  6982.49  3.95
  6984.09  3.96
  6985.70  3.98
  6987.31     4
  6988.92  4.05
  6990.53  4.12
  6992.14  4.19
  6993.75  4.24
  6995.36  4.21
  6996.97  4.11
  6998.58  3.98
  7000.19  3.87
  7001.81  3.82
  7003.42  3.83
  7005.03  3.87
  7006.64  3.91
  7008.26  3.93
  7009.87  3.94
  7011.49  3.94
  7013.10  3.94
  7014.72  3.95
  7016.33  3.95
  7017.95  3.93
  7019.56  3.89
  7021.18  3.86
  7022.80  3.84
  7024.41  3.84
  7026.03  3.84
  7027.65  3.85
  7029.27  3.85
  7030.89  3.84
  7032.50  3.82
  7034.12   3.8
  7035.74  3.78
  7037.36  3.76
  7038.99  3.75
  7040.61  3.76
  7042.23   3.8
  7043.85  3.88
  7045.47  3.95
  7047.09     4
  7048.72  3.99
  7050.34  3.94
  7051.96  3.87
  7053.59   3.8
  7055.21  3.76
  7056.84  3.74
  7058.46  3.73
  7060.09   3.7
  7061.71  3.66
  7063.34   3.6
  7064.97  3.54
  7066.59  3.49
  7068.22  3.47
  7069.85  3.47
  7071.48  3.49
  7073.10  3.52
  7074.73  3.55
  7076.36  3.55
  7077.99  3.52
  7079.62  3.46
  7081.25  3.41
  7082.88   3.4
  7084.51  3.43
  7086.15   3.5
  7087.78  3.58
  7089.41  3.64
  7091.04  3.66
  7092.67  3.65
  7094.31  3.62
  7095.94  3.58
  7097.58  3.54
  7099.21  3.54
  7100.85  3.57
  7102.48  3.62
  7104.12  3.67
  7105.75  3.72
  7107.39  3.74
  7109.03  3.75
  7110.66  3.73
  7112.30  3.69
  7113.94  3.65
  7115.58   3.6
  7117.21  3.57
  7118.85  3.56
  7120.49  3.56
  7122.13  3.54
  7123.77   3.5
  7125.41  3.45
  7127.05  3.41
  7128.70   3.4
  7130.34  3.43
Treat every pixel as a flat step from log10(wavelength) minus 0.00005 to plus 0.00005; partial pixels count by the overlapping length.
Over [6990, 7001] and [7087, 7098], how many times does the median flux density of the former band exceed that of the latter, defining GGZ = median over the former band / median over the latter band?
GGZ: 1.14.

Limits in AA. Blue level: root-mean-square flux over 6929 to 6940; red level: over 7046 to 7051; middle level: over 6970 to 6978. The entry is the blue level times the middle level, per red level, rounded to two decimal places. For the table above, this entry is 3.61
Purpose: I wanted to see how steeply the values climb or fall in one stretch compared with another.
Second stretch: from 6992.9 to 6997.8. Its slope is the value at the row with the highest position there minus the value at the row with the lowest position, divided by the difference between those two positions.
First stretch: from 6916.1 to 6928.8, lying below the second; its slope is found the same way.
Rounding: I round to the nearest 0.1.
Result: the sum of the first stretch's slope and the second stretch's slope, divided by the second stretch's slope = 1.2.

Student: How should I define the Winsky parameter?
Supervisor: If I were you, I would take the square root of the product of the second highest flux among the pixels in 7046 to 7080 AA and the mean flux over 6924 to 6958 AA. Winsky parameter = 3.87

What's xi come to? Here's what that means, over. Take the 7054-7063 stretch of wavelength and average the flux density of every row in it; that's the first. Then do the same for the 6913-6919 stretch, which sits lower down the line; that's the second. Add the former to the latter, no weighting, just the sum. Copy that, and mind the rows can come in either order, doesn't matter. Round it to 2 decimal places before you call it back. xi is 7.55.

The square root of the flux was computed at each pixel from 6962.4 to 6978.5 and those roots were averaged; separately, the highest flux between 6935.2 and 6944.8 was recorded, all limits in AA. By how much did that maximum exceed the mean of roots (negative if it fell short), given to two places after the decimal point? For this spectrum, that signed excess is 1.81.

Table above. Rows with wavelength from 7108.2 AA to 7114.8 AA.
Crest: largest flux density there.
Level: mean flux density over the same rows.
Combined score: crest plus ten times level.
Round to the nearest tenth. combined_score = 40.8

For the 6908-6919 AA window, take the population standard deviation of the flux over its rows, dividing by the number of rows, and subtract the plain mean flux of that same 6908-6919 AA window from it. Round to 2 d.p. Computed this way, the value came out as -3.82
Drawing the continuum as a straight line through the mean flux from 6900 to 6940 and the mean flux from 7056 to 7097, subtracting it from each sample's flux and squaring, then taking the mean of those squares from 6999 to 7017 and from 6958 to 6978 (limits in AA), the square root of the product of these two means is 0.023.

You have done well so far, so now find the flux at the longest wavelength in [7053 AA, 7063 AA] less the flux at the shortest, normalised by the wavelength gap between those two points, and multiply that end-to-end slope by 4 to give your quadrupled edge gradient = -0.07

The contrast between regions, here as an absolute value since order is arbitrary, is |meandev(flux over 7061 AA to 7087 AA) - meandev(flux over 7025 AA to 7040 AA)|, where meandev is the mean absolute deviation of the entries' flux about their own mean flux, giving 0.02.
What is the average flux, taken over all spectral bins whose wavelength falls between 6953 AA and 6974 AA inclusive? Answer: 3.70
